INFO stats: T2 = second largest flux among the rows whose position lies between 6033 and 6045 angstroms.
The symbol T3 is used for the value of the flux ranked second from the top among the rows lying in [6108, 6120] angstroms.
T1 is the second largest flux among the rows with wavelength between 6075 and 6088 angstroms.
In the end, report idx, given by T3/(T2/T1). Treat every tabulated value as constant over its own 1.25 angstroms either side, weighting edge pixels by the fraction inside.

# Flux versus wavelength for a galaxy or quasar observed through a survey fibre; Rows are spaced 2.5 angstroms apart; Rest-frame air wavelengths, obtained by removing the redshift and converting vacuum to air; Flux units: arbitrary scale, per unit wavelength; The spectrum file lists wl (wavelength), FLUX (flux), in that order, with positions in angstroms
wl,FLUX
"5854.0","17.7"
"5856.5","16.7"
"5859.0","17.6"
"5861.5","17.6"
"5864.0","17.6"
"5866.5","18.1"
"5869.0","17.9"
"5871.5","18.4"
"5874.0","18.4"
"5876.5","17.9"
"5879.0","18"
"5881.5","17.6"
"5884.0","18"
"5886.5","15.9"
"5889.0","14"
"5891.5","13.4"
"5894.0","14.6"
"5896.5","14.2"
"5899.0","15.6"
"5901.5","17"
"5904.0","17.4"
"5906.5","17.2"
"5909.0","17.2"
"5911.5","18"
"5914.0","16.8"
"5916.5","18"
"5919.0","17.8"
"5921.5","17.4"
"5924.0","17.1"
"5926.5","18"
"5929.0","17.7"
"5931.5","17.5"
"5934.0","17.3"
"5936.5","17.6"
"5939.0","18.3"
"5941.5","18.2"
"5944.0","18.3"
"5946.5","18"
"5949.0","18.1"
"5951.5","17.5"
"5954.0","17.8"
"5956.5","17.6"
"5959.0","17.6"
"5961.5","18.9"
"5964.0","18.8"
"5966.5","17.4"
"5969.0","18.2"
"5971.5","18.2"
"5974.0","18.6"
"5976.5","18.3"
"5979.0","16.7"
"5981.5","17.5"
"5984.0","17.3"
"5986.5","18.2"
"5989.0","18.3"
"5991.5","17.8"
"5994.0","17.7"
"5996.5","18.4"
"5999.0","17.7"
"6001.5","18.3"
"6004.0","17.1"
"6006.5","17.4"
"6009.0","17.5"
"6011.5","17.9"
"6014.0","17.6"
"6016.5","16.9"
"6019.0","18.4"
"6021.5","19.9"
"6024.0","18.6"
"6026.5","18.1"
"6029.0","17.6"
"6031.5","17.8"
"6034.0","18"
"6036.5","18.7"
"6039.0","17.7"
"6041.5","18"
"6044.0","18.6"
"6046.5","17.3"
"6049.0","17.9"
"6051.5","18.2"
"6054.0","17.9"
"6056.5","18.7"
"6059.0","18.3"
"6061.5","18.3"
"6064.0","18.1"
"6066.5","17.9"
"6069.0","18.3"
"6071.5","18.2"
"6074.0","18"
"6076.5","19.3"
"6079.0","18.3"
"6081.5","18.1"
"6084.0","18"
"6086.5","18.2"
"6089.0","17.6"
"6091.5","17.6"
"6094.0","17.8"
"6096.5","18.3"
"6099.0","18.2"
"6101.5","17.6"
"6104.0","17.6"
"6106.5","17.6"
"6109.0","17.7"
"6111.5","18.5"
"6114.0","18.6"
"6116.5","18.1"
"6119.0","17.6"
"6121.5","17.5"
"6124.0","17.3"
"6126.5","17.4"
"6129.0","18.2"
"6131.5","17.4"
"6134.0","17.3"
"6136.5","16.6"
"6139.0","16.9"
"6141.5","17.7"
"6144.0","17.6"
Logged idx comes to 18.2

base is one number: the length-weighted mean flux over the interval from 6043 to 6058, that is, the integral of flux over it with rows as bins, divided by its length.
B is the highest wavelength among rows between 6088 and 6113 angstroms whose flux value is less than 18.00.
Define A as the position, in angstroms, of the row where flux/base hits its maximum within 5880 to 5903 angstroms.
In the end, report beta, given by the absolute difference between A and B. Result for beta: 225.0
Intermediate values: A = 5884.0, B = 6109.0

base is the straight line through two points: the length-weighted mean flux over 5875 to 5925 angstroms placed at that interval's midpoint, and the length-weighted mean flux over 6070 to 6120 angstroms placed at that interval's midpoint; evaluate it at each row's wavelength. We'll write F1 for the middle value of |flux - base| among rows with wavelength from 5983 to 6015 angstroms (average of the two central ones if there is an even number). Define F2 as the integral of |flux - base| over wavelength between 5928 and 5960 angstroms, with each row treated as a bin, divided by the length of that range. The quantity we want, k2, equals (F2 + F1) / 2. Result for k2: 0.6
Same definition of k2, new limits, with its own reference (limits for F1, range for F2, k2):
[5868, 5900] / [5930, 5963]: 1.2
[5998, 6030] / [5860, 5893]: 1.0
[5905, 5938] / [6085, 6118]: 0.5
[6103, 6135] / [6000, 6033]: 0.6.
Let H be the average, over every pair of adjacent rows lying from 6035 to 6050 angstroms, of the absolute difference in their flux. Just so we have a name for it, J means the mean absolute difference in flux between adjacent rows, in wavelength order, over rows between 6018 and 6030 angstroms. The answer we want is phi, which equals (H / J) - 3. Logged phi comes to -2.2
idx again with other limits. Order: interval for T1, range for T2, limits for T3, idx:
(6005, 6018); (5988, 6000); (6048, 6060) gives 17.6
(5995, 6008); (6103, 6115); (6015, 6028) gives 18.4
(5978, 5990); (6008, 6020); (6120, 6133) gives 17.8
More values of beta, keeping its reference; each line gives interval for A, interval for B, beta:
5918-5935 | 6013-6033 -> 105.0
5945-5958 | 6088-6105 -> 155.0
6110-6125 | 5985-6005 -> 110.0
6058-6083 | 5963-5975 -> 110.0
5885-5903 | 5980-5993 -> 90.0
